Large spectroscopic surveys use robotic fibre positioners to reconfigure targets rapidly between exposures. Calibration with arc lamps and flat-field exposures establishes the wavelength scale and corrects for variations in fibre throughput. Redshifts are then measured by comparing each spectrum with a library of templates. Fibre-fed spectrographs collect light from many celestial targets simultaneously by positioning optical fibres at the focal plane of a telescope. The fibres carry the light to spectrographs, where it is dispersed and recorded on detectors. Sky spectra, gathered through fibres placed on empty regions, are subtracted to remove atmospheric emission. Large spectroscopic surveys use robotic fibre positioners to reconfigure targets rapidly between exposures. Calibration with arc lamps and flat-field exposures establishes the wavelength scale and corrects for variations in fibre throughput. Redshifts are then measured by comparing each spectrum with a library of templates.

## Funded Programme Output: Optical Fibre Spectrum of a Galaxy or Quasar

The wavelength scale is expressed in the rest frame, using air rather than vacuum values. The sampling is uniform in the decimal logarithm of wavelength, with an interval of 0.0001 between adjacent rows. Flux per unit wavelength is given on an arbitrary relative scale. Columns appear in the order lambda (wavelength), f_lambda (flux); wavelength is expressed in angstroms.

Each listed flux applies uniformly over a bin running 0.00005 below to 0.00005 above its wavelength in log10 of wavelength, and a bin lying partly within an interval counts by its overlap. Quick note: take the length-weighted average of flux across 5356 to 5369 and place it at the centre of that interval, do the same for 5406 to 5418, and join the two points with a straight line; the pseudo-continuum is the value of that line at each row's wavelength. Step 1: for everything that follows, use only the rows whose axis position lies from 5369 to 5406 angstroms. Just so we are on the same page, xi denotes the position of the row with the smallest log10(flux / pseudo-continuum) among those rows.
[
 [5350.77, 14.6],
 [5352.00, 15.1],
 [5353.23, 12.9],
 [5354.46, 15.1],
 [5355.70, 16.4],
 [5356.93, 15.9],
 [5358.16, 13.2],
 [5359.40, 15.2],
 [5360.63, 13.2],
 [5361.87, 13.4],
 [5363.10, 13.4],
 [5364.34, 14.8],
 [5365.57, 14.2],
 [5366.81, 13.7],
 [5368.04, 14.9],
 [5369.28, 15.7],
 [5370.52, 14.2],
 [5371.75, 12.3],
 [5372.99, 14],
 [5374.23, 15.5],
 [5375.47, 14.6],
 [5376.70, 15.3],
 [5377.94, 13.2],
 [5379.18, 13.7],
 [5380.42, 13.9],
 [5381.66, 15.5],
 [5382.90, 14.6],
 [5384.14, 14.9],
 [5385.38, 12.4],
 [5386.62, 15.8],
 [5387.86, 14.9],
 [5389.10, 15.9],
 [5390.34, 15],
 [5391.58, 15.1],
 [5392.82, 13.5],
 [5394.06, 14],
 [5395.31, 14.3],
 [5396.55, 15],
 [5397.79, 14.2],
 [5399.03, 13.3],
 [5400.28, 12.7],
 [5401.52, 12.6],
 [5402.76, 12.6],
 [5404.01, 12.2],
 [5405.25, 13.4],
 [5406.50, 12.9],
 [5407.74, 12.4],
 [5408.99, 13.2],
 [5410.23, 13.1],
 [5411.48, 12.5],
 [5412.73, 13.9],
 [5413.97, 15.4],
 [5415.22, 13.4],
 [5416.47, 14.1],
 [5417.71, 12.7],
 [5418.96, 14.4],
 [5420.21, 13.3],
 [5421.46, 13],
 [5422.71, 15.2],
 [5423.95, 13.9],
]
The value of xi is 5371.75 angstroms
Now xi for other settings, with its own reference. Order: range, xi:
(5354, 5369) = 5358.16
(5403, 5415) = 5404.01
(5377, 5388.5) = 5385.38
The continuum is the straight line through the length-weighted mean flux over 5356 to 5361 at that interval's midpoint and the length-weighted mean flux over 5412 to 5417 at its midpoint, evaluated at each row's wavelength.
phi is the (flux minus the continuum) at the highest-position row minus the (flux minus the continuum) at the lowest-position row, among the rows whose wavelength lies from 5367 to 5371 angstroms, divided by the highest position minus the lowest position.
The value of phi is -0.3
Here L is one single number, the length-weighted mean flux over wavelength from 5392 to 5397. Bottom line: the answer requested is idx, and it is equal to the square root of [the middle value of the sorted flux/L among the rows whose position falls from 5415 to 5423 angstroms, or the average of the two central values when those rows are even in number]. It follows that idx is 0.97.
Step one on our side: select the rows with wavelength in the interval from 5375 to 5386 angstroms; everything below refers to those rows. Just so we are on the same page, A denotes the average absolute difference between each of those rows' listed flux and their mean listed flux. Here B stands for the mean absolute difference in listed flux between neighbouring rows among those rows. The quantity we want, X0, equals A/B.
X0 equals 0.75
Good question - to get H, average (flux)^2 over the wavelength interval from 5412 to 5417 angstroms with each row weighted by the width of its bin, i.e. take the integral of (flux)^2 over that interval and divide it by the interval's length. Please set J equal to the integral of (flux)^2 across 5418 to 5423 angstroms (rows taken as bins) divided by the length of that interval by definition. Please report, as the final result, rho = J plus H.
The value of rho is 392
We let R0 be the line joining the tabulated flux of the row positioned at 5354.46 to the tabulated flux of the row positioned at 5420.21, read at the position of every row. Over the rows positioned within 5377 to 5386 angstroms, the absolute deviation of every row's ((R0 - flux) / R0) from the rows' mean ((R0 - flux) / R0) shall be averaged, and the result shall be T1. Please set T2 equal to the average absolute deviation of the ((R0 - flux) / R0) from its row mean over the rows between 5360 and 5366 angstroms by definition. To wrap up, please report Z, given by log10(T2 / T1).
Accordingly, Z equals -0.17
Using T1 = 0.060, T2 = 0.040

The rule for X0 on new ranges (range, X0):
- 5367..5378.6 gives 0.63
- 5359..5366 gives 0.83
